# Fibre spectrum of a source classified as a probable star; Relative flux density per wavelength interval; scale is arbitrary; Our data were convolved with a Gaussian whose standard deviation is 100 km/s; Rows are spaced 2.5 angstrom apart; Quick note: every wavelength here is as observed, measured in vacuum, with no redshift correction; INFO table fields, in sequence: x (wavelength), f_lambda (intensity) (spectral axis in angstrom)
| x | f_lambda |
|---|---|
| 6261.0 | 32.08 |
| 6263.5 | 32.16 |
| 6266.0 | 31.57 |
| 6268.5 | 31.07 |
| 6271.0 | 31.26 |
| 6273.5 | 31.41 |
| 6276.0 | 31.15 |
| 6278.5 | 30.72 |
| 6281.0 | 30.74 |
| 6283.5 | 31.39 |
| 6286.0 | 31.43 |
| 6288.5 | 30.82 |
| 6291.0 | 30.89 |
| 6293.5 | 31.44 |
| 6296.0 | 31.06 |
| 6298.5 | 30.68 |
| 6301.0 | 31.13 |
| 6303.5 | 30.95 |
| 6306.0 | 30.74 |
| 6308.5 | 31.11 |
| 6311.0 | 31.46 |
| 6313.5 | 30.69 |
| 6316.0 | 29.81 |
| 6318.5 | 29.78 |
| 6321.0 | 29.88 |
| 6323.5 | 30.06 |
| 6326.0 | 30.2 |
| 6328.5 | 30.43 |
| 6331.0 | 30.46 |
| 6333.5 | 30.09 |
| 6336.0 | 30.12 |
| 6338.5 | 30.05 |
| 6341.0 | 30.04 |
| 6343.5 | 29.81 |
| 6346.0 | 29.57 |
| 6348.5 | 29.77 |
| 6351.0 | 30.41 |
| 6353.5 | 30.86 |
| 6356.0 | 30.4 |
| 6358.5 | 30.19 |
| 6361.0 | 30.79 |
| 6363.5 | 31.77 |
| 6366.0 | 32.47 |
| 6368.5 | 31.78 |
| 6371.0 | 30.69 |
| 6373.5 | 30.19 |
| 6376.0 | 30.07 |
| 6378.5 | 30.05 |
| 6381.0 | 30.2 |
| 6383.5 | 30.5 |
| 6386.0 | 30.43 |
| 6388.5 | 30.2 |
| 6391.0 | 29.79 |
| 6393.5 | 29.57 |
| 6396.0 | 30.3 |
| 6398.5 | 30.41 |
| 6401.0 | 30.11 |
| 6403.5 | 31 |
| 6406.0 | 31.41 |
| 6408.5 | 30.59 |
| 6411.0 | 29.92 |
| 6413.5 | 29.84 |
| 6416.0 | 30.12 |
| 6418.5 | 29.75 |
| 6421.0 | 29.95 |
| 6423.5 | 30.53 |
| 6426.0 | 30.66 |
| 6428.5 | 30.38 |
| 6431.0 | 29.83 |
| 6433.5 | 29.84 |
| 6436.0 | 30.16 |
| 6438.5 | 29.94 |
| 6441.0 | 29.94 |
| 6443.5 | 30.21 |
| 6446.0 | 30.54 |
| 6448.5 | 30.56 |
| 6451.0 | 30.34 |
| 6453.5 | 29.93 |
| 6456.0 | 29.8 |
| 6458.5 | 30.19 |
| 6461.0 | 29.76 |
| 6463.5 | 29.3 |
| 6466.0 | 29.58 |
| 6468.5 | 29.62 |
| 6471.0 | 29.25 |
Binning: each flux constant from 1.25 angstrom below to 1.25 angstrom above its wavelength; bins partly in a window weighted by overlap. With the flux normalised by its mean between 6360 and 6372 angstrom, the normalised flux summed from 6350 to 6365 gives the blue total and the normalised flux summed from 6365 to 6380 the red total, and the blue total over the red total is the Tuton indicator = 0.996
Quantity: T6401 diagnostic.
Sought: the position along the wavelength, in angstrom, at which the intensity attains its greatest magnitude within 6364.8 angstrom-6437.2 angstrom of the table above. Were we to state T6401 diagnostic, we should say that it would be 6366.0 angstrom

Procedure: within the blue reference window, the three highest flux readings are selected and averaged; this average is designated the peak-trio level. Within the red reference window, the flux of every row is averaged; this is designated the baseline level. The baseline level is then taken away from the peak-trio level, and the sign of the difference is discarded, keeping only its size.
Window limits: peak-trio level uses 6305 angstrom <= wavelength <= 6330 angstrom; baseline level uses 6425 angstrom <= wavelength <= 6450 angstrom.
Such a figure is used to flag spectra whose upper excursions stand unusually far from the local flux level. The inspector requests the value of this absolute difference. 0.9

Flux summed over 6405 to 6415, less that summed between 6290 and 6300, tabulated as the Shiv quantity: -2.3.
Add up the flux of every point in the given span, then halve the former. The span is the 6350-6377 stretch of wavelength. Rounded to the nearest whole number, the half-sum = 170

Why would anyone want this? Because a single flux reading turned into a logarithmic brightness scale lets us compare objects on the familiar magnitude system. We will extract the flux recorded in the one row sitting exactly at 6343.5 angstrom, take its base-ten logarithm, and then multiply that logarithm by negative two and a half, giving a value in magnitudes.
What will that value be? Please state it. -3.69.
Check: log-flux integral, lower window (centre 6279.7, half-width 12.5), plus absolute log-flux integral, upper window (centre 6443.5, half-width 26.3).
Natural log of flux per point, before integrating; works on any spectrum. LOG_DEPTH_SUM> 265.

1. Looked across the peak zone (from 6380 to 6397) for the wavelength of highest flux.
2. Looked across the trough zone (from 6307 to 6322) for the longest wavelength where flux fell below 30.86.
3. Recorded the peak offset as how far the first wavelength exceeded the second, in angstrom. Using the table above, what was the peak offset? 62.5 angstrom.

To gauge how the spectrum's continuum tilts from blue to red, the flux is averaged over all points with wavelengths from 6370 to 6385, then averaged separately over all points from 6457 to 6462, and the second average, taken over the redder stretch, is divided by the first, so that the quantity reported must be 0.99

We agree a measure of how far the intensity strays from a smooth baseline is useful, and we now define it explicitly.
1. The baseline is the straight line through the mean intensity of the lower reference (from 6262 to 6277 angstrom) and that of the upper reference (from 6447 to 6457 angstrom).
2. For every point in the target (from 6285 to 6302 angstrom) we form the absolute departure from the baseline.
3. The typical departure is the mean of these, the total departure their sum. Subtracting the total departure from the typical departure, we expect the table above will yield -1.7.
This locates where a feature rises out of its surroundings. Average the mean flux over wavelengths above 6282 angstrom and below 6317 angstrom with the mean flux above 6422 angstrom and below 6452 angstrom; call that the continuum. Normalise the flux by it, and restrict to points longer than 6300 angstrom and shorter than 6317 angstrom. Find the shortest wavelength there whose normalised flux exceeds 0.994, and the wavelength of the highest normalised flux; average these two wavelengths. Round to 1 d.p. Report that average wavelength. 6306.0 angstrom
